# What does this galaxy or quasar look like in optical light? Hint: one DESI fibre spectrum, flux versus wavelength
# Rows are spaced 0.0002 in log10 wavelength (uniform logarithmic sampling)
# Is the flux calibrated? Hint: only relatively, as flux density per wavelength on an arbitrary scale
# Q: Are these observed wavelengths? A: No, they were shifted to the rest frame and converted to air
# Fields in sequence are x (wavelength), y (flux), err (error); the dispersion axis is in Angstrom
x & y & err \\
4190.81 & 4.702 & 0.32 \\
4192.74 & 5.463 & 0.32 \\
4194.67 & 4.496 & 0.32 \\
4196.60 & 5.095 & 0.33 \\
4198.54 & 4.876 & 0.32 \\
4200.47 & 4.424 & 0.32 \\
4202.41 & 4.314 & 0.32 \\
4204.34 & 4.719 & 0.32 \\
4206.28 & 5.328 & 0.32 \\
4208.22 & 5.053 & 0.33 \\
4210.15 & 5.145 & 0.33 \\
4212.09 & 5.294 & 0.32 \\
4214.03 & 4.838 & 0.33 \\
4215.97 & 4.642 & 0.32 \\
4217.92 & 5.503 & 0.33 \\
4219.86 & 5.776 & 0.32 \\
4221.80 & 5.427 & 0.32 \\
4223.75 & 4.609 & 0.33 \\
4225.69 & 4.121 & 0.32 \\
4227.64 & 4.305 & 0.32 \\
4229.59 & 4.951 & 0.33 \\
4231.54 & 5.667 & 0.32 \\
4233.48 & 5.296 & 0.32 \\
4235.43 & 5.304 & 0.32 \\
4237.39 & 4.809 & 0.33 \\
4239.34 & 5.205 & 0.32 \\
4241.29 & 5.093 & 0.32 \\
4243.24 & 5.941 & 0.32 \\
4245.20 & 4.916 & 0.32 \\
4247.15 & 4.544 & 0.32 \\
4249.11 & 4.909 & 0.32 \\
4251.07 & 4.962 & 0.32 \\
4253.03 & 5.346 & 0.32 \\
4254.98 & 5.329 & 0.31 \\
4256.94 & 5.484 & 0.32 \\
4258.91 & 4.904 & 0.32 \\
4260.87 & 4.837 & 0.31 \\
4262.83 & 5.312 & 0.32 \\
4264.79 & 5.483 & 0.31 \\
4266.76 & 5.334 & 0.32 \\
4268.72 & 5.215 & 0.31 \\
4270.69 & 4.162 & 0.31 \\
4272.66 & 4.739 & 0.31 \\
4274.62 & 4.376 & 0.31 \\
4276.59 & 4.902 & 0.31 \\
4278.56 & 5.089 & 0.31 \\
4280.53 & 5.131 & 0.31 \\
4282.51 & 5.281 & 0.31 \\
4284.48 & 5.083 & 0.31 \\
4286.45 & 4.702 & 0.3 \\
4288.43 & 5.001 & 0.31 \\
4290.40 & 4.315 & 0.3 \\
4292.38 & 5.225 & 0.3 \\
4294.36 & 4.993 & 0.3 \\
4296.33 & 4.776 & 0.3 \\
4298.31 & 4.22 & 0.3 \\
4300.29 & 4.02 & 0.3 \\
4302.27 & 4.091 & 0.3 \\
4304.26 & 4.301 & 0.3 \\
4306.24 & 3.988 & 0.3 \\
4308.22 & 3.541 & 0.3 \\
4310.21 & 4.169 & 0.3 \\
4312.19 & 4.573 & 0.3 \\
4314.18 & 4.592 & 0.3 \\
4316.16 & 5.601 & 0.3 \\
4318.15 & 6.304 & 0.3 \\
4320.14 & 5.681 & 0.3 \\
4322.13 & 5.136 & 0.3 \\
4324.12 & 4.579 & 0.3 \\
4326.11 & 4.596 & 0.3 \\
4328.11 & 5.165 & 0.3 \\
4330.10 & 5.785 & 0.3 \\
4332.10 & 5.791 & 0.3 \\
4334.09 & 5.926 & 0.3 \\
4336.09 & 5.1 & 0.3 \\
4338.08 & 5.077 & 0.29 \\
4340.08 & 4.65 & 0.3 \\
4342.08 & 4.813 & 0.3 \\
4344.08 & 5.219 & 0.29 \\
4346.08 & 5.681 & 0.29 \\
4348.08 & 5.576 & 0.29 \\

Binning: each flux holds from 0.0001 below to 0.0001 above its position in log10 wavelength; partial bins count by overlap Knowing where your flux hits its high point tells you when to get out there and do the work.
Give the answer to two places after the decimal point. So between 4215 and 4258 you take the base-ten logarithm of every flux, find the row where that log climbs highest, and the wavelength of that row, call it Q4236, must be 4243.24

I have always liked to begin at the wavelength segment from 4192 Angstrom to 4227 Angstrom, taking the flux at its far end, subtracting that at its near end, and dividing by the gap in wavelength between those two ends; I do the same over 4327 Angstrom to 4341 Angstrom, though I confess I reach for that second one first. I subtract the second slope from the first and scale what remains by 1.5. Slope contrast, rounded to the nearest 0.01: 0.00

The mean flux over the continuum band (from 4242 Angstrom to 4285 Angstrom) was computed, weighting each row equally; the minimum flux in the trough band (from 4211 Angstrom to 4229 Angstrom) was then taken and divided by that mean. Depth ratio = 0.81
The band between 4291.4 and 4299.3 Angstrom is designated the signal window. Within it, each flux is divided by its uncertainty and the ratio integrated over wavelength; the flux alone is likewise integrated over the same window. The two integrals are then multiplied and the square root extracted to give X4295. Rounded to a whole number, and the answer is 69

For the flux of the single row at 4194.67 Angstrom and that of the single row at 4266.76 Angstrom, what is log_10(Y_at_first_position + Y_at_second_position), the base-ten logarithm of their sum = 0.99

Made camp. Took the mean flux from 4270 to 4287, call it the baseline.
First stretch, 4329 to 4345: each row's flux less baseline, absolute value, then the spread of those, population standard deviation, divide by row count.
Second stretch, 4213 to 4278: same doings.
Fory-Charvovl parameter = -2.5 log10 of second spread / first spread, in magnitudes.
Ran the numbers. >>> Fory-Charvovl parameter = 0.3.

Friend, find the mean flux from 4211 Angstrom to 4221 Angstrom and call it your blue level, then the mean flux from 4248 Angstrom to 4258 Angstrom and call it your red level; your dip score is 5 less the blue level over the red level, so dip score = 4.00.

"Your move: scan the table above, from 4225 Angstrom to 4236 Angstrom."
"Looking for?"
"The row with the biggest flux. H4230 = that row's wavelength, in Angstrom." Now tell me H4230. 4231.54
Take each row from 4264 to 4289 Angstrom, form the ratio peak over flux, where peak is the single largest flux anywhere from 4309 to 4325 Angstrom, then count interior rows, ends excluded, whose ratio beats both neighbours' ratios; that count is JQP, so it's 3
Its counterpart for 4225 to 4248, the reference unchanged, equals 3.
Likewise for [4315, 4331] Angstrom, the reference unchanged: 1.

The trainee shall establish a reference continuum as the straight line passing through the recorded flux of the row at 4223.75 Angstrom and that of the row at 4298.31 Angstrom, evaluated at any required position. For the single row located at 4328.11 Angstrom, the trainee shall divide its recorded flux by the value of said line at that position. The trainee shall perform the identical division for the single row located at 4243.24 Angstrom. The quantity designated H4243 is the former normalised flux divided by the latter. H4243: 1.0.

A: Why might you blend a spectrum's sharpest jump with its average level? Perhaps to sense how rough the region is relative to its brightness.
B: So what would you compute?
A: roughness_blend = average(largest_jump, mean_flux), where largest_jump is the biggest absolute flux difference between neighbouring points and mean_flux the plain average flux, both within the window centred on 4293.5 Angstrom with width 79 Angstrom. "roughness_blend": 2.97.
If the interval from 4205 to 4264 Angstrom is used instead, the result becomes 3.06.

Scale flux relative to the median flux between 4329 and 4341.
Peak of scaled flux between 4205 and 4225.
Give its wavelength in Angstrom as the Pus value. 4219.86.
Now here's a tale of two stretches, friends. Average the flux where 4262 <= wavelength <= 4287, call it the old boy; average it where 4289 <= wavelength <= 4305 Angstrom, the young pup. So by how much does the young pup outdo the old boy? -0.5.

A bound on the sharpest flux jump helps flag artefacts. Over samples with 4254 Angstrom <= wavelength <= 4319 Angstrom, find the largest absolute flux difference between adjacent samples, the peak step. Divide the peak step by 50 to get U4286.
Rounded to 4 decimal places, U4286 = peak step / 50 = 0.0211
